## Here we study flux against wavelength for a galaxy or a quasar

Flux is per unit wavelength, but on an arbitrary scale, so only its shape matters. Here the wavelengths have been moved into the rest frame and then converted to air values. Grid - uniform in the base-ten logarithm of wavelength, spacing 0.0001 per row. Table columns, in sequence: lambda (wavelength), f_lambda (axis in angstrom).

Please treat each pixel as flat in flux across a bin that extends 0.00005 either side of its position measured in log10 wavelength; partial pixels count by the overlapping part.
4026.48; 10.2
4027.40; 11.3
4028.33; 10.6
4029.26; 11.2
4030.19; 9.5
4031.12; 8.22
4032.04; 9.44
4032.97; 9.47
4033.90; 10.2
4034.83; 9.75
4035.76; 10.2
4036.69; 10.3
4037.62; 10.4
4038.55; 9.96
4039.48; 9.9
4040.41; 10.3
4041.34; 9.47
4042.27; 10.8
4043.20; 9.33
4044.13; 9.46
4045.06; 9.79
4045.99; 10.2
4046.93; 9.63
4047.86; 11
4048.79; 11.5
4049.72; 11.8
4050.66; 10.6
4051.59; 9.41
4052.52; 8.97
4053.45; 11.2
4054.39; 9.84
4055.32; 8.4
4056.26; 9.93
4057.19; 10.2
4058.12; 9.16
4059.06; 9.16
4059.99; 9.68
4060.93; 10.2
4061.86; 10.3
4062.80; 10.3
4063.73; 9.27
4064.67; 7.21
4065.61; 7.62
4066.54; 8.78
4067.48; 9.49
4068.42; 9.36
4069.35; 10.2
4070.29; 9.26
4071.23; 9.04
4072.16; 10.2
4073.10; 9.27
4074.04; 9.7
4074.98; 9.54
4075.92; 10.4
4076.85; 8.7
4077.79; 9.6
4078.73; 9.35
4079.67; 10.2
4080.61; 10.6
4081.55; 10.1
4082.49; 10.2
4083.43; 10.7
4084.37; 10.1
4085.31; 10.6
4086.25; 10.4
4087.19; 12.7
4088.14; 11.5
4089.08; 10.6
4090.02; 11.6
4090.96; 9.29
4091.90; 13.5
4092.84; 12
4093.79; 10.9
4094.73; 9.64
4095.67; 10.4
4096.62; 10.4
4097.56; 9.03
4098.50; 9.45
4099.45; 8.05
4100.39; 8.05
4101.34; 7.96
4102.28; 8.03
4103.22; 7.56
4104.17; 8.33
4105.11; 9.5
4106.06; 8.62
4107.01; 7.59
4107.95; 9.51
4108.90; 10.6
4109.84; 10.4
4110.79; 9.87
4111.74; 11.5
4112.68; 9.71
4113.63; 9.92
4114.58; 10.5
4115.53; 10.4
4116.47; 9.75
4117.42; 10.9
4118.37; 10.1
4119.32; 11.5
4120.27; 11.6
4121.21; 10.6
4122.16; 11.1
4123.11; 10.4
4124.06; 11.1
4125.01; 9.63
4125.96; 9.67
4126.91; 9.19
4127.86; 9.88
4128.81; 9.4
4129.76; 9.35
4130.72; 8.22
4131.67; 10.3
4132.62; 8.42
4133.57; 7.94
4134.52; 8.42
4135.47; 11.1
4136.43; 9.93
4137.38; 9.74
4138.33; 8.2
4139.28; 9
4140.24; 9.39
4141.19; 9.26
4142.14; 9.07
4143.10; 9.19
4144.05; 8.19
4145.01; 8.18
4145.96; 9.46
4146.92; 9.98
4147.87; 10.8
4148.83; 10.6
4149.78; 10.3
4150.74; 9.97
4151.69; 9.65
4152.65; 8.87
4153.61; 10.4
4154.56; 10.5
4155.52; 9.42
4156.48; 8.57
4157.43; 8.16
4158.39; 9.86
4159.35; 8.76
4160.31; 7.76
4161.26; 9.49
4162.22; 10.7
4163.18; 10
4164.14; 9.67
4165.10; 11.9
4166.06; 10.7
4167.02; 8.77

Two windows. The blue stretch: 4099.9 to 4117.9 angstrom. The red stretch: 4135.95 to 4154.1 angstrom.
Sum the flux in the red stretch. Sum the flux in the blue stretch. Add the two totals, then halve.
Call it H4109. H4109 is 179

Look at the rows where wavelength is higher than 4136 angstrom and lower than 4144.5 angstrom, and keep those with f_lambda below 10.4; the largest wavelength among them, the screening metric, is 4144.05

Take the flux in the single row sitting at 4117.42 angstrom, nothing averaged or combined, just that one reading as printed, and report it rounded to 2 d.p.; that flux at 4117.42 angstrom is 10.90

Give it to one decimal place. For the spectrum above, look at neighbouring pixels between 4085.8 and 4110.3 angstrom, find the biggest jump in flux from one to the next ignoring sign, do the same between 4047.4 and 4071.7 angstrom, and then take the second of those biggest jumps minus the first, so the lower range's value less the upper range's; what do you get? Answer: -2.0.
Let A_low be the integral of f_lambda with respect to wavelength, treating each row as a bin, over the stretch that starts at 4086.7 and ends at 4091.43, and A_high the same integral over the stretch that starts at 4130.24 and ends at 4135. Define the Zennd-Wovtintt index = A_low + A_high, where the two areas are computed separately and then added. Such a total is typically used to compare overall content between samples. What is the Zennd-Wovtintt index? 94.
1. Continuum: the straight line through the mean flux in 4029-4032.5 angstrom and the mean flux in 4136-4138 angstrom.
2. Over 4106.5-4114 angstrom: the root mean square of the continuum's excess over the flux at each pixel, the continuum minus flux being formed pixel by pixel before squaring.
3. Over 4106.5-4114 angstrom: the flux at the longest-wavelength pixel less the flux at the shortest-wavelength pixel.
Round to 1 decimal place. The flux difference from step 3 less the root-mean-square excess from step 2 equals 1.3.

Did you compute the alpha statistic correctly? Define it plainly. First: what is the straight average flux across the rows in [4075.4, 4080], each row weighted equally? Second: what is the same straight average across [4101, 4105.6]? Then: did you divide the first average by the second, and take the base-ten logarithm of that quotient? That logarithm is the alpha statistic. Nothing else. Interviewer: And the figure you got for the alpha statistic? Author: 0.07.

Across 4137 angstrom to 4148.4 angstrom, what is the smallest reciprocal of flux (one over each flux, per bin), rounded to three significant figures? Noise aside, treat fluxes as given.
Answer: 0.0926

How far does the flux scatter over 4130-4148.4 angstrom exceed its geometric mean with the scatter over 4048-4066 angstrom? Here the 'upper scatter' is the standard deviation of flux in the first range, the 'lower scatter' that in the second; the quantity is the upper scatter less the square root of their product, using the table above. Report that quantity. -0.12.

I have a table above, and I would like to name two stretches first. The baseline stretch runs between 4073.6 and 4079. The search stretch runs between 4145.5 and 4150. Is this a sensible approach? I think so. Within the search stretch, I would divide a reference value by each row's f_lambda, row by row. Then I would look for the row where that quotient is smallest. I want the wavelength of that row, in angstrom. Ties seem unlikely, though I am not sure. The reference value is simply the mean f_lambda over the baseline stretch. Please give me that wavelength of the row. 4147.87 angstrom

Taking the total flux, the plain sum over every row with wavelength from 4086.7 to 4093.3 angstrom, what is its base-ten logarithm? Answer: 1.91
